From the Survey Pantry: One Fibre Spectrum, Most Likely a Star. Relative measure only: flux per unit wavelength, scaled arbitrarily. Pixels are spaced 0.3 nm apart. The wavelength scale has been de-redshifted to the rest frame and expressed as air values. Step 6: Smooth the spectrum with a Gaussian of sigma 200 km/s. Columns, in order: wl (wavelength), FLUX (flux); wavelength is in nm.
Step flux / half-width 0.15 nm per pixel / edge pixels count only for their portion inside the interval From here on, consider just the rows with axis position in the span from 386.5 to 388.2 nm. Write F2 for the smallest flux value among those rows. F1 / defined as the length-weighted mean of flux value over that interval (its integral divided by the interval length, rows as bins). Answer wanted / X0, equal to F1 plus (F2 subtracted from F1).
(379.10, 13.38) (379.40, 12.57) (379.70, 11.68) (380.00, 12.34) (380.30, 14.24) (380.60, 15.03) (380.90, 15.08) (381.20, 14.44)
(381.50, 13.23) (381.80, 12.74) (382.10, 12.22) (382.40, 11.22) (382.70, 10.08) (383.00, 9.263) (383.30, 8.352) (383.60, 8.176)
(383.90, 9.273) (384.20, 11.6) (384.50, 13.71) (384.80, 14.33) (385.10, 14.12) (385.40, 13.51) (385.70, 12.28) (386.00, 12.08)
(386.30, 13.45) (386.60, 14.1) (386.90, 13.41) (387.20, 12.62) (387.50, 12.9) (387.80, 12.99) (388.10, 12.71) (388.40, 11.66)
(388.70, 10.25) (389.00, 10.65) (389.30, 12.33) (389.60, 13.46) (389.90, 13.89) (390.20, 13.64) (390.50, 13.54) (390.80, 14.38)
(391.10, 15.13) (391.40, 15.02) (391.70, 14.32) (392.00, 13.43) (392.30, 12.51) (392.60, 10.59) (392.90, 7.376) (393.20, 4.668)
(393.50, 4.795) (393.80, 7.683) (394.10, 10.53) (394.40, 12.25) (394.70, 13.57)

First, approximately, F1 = 13.1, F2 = 12.62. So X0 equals 13.6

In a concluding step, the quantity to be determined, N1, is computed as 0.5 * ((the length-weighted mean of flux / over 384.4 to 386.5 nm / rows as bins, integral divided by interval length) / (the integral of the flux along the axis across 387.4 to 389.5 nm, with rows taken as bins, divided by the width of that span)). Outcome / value 0.560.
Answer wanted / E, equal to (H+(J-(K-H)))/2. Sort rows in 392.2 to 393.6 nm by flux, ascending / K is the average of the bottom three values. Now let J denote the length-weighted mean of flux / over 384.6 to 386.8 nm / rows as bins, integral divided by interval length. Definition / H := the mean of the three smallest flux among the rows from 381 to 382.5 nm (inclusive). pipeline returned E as 16.0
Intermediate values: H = 12.1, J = 13.4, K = 6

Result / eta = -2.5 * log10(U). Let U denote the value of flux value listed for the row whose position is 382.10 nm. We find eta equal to -2.72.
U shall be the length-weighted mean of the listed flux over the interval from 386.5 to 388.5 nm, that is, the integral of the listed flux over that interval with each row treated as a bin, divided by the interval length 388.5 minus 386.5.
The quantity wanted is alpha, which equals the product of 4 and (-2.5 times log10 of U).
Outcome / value -11.1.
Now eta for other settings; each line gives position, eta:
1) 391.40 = -2.94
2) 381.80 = -2.76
